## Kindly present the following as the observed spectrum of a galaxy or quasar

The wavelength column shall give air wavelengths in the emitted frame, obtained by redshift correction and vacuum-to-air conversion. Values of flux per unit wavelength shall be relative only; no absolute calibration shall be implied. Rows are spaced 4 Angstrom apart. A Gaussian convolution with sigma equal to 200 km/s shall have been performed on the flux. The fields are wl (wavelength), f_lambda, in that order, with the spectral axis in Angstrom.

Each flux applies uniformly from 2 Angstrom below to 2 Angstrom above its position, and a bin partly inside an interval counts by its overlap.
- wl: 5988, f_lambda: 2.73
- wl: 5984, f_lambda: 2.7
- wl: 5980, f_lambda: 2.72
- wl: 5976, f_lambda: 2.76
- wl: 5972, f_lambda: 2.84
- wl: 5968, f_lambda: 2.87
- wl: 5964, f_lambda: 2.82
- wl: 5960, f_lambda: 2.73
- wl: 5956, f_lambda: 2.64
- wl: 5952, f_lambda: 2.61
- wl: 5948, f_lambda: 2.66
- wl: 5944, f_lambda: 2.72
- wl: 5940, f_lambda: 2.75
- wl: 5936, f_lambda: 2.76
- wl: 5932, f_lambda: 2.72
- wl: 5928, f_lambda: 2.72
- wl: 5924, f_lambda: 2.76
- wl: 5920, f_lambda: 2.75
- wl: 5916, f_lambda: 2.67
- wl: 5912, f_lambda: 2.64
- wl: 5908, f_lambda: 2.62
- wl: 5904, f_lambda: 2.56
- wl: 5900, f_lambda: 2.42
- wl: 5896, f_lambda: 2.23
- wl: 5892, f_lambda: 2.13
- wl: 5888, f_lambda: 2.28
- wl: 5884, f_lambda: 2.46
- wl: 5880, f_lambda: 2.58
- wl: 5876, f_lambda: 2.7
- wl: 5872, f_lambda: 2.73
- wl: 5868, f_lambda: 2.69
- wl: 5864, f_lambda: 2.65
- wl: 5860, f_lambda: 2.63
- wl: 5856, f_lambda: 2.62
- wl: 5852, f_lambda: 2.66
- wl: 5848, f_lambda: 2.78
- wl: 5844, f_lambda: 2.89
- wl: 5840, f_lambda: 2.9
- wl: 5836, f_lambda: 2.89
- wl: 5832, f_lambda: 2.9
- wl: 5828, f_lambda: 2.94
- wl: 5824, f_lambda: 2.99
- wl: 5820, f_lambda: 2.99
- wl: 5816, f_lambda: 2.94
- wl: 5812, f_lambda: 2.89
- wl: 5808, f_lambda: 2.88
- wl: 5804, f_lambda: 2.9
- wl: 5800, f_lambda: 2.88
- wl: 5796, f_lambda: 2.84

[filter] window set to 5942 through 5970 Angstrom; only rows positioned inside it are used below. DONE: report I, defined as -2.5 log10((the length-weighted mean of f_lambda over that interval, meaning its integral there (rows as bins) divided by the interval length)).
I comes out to -1.09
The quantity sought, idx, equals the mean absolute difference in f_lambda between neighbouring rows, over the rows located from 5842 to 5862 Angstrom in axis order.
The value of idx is 0.070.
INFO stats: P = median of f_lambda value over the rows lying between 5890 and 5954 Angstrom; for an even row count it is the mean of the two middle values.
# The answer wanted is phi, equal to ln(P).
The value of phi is 0.980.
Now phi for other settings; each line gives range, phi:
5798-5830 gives 1.072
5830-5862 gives 1.042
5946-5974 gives 1.004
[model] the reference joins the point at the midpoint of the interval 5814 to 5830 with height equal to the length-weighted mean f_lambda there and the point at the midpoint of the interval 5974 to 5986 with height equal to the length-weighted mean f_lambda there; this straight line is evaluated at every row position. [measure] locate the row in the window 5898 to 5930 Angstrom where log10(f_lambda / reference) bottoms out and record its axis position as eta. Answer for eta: 5900 Angstrom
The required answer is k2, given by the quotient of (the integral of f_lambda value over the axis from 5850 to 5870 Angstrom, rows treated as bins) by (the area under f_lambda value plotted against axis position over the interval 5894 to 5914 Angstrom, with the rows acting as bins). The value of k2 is 1.06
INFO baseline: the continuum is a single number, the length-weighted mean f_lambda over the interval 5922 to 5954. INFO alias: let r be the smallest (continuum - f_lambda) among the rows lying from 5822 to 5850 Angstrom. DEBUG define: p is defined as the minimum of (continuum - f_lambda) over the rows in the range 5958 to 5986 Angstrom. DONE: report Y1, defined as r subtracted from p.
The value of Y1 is 0.12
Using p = -0.16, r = -0.28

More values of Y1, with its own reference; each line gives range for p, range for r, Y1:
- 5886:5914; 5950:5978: 0.23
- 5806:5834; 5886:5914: -0.35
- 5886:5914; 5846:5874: 0.14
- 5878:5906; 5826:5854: 0.36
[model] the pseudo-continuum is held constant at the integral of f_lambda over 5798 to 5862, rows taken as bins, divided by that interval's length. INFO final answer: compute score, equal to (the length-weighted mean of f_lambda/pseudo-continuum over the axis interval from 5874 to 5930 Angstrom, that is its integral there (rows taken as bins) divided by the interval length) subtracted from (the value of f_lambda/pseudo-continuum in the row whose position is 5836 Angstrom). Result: 0.124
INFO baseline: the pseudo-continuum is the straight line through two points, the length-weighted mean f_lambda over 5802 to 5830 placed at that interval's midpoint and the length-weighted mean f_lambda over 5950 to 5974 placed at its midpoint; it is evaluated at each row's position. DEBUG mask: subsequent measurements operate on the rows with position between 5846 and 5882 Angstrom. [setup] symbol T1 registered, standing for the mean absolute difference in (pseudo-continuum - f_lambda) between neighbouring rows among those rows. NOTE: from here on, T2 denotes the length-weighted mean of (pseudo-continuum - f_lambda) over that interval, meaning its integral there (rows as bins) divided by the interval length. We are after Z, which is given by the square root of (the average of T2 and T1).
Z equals 0.36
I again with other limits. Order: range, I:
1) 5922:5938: -1.09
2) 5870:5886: -1.04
